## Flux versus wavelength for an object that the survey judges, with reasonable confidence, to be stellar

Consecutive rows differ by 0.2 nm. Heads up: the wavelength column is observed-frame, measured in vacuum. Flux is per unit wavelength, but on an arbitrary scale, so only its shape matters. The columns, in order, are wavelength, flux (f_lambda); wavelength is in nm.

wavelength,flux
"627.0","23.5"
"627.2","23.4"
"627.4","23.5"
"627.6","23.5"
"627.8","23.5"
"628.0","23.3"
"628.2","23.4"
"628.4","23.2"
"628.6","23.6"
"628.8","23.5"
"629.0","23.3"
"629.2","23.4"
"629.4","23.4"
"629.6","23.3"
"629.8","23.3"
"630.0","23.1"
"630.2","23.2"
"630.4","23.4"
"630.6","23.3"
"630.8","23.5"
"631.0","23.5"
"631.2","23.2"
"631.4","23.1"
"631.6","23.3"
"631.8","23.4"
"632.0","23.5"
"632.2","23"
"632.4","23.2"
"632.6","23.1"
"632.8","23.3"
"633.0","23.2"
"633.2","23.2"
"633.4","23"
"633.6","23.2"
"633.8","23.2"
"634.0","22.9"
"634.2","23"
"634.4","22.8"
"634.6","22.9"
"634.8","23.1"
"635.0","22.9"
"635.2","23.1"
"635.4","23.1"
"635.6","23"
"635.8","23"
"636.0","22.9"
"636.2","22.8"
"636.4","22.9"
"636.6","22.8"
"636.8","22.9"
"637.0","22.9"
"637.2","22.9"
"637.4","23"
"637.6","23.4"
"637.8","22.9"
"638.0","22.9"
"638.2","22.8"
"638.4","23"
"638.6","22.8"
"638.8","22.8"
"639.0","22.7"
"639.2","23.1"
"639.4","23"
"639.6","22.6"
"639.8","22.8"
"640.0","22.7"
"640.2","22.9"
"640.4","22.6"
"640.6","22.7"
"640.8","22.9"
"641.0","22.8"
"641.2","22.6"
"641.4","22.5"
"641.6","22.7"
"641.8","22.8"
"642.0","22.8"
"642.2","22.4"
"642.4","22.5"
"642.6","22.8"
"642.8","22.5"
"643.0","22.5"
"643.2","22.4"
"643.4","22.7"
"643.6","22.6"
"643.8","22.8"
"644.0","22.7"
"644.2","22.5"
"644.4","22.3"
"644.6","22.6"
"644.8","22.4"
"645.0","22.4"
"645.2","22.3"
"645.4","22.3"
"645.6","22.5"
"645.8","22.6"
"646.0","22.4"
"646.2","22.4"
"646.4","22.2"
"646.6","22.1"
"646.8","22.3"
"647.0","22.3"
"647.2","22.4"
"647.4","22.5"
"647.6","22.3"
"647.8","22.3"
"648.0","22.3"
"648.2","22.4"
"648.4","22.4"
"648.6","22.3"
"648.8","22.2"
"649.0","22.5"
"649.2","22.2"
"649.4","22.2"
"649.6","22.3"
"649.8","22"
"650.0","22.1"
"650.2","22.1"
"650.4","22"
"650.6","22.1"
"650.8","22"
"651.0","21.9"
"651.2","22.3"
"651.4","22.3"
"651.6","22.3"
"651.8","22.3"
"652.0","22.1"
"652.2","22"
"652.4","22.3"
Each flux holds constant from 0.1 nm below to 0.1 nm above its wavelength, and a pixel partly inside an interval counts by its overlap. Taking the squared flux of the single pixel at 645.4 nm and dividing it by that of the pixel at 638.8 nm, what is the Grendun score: 0.96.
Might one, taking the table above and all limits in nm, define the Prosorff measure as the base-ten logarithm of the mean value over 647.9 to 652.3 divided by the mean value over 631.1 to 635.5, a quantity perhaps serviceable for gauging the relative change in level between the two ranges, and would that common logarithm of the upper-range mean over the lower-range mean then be -0.0178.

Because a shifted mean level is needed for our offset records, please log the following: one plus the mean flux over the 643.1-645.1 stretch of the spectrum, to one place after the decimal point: 23.5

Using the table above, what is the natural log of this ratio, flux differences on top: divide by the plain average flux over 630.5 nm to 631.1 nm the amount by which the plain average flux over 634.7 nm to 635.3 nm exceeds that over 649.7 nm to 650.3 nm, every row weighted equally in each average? -3.2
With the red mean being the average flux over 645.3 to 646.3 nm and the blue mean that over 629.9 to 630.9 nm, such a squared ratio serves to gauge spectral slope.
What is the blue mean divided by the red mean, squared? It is 1.08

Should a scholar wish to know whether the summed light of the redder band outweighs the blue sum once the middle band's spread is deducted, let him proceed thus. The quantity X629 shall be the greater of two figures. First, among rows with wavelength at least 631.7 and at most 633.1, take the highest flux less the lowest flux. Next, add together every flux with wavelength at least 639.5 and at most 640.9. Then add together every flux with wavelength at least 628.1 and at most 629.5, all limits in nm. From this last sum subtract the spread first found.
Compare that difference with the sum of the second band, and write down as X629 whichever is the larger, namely 163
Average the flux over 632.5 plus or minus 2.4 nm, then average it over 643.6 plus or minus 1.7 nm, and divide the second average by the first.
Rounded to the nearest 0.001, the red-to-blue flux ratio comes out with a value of 0.972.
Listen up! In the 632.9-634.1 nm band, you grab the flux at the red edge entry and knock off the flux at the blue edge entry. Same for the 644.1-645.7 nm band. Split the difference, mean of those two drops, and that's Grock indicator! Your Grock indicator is -0.15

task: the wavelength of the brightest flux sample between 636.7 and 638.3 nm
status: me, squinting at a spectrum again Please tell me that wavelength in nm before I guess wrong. 637.6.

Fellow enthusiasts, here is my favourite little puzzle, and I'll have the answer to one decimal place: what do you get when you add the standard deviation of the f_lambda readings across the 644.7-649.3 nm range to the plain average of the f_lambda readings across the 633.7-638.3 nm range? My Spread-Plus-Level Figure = 23.1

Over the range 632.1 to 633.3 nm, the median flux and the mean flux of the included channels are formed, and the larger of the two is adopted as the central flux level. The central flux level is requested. 23.2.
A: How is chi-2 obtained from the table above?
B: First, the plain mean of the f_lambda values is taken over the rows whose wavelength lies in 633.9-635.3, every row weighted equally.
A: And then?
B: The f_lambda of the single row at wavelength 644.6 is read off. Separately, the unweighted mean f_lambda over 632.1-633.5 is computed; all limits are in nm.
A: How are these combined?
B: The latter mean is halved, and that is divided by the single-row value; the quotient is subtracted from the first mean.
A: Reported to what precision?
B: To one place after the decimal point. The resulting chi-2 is 22.4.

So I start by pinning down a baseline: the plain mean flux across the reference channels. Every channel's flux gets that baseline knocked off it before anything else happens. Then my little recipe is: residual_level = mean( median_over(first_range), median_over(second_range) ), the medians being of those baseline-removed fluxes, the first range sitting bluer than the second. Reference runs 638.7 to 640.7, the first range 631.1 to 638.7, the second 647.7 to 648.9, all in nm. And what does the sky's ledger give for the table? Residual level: -0.14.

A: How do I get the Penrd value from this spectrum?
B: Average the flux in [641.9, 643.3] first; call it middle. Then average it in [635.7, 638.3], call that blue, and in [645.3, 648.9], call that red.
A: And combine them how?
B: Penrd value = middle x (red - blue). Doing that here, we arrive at -13.2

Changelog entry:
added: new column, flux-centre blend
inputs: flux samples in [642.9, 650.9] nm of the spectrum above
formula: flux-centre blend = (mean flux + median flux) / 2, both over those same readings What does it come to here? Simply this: 22.3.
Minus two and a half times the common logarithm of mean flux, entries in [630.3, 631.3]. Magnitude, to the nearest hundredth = -3.42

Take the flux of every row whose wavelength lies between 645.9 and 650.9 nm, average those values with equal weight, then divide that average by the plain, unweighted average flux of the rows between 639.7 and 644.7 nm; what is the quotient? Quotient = 0.983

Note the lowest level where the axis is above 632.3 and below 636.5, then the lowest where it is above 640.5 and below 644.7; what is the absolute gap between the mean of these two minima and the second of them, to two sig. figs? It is 0.25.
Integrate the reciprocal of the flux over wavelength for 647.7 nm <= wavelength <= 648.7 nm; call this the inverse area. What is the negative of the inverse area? -0.045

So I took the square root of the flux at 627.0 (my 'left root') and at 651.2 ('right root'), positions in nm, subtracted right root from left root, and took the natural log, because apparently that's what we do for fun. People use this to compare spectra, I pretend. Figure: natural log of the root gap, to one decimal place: -2.1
